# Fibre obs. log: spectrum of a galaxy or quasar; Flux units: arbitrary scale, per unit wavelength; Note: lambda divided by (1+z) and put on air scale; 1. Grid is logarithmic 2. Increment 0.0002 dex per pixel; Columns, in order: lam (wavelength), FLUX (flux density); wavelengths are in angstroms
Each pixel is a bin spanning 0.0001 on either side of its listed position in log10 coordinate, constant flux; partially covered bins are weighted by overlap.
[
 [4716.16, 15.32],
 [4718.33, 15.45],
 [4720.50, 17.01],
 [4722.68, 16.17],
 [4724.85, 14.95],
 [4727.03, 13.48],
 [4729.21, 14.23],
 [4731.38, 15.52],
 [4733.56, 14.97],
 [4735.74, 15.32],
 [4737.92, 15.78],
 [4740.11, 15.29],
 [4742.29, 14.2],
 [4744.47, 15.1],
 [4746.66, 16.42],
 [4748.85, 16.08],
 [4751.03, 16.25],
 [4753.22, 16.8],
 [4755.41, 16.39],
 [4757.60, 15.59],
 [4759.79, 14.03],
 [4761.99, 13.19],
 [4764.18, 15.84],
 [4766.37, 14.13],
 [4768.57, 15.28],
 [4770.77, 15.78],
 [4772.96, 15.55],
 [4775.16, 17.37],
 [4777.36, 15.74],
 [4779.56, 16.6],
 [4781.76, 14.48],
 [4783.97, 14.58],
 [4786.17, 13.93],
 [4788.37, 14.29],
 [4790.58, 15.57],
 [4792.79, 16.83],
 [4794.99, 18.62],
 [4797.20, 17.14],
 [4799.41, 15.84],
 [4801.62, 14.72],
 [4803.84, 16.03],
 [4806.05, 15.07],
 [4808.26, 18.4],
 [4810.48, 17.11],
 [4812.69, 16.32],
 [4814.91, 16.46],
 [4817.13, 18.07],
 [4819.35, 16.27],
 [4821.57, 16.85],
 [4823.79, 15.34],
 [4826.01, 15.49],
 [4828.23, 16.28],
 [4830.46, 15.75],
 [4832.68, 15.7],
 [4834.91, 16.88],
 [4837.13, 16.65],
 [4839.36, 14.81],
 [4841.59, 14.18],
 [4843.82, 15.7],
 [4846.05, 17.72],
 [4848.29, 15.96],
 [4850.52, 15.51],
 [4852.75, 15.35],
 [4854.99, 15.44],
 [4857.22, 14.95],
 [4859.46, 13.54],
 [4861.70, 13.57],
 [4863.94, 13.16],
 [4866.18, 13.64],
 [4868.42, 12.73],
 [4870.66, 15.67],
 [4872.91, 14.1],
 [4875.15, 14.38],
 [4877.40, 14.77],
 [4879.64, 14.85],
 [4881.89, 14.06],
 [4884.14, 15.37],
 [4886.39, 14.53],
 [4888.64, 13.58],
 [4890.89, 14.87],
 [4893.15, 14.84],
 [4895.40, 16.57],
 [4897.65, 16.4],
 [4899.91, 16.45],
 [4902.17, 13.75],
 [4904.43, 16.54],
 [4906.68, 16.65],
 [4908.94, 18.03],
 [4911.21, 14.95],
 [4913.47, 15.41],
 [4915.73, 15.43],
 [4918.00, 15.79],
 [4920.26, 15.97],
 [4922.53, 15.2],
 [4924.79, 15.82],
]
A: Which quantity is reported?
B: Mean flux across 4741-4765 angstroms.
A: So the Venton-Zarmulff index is 15.4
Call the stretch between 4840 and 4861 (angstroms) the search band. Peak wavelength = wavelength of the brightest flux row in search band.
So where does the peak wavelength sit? 4846.05 angstroms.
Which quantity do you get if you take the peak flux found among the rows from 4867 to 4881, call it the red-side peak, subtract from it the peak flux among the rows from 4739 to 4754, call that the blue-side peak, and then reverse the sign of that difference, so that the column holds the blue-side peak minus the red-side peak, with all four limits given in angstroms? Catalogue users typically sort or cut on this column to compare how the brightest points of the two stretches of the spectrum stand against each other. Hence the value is 1.1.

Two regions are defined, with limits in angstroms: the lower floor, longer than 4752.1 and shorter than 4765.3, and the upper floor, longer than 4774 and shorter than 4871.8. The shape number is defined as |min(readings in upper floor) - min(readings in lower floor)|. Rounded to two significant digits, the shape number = 0.46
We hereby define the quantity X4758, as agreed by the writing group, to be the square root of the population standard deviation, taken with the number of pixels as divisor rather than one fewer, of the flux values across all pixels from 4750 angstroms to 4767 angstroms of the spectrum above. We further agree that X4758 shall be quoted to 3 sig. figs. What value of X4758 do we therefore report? 1.11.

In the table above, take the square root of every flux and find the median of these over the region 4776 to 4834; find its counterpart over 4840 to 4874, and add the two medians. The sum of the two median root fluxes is 7.86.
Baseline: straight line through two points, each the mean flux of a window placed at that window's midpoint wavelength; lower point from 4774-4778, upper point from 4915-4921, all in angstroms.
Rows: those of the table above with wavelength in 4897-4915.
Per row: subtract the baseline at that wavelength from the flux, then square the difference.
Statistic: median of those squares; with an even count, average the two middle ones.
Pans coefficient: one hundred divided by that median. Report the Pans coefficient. 166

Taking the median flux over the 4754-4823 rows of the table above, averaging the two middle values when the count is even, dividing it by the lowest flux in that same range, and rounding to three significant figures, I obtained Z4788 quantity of 1.20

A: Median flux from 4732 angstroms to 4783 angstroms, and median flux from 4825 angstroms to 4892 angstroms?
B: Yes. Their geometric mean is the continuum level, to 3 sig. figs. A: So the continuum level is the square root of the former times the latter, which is 15.2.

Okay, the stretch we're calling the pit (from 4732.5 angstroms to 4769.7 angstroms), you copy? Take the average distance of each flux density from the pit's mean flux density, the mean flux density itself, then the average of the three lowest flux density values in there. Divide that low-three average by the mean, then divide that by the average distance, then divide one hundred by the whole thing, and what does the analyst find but 85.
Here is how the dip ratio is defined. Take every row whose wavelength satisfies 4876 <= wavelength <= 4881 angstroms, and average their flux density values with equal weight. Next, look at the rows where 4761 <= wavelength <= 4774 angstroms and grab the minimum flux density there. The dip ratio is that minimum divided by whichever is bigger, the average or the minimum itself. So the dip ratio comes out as 0.89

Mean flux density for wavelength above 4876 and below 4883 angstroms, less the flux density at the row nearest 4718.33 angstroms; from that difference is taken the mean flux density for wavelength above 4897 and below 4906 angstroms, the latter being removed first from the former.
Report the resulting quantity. -17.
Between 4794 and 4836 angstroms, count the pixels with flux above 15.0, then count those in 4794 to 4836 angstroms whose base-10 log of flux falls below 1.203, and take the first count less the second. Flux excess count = 11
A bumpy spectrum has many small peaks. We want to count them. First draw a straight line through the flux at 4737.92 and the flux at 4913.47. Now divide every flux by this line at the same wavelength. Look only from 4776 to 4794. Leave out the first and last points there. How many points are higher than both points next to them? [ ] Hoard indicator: 2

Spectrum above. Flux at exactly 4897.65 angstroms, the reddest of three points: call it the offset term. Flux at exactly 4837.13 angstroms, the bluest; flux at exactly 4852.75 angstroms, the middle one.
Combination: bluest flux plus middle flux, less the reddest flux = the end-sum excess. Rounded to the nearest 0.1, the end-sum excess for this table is 15.6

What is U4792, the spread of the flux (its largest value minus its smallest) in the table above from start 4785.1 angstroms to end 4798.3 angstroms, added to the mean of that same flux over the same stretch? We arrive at 20.8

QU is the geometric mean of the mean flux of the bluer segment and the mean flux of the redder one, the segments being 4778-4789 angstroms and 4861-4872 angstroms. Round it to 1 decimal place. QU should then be 14.3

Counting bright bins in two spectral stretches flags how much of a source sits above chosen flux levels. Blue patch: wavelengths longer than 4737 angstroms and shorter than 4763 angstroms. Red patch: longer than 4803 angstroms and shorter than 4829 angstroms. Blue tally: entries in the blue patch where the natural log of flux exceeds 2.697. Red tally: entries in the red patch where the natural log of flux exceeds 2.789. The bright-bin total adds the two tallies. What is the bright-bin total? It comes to 17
